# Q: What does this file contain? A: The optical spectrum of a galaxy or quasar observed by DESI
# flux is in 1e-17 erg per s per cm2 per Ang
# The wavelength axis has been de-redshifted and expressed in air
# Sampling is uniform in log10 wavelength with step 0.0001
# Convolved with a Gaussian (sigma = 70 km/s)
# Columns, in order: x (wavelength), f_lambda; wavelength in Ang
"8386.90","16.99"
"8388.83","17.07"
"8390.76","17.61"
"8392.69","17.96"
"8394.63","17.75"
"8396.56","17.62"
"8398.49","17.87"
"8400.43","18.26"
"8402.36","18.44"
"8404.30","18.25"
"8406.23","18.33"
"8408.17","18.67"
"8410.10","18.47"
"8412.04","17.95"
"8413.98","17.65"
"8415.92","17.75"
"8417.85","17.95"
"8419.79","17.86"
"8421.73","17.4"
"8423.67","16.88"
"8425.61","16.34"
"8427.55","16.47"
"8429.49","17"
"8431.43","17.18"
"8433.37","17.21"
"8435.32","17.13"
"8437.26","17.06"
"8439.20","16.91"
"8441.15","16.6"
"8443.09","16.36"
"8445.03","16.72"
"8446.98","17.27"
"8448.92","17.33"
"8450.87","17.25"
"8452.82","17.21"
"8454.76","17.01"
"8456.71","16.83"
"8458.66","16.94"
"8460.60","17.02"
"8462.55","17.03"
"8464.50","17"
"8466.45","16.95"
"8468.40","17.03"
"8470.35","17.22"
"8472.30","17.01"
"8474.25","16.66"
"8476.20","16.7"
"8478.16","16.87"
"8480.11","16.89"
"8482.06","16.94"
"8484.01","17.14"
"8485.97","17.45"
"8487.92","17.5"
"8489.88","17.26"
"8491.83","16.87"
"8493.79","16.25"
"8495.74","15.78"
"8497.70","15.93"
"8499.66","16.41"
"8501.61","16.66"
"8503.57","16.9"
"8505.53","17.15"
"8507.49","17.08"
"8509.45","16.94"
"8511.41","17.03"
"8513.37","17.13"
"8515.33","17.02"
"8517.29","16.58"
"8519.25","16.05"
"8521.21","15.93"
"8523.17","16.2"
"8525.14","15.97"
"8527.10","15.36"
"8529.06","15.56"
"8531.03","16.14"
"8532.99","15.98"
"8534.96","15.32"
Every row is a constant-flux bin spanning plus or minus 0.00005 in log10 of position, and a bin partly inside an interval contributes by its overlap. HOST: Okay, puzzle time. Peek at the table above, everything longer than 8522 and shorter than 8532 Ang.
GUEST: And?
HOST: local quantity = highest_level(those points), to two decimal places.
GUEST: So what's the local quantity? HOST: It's 16.20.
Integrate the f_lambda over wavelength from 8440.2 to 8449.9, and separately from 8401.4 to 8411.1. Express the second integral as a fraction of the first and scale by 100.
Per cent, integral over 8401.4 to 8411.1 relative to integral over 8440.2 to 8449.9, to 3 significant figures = 109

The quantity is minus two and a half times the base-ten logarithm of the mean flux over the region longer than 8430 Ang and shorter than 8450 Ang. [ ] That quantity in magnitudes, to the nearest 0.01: -3.07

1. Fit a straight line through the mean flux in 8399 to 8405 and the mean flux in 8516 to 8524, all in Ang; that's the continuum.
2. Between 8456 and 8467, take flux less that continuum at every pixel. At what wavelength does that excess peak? 8464.50 Ang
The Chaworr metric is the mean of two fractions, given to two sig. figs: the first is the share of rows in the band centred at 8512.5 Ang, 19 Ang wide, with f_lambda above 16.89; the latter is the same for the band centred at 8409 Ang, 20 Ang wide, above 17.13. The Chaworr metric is 0.85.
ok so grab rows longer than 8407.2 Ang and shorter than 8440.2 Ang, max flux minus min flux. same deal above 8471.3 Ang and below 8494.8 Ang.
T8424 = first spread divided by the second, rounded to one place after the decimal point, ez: 1.9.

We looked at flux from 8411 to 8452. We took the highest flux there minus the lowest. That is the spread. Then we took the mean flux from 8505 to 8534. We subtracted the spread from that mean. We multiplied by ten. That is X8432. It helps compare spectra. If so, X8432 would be 148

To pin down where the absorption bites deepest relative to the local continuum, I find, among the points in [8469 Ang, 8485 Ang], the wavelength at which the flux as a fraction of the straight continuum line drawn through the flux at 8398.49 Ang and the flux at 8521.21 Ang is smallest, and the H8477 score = 8474.25 Ang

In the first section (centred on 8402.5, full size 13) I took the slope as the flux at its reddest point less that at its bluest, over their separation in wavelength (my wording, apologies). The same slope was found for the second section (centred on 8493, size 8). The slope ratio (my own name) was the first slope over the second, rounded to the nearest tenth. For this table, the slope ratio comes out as -0.4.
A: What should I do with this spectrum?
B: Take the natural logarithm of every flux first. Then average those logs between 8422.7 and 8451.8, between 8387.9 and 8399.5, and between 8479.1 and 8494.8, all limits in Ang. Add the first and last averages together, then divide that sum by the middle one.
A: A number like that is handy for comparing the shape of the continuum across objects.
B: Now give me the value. 1.97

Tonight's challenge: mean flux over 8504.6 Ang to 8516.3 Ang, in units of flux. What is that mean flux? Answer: 17.1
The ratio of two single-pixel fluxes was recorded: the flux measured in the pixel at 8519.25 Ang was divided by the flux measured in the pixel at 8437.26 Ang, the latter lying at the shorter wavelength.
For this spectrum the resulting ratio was 0.94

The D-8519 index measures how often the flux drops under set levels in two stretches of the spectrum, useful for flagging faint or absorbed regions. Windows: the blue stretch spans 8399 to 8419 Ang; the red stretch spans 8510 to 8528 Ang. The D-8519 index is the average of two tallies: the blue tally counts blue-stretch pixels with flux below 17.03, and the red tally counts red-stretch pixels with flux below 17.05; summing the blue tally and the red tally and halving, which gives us 4.0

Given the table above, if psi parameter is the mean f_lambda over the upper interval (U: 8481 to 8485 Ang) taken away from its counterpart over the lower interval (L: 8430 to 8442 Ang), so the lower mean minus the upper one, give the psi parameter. 0.0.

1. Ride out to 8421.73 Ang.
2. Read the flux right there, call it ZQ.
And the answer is 17.4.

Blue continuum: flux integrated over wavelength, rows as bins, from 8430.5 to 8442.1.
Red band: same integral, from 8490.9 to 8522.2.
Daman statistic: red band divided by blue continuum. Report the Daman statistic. 2.6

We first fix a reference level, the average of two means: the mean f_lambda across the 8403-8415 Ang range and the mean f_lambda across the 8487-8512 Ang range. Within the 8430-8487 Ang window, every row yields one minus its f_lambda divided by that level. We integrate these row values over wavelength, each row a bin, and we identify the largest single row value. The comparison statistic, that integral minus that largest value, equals 1.5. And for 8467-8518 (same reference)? 1.7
